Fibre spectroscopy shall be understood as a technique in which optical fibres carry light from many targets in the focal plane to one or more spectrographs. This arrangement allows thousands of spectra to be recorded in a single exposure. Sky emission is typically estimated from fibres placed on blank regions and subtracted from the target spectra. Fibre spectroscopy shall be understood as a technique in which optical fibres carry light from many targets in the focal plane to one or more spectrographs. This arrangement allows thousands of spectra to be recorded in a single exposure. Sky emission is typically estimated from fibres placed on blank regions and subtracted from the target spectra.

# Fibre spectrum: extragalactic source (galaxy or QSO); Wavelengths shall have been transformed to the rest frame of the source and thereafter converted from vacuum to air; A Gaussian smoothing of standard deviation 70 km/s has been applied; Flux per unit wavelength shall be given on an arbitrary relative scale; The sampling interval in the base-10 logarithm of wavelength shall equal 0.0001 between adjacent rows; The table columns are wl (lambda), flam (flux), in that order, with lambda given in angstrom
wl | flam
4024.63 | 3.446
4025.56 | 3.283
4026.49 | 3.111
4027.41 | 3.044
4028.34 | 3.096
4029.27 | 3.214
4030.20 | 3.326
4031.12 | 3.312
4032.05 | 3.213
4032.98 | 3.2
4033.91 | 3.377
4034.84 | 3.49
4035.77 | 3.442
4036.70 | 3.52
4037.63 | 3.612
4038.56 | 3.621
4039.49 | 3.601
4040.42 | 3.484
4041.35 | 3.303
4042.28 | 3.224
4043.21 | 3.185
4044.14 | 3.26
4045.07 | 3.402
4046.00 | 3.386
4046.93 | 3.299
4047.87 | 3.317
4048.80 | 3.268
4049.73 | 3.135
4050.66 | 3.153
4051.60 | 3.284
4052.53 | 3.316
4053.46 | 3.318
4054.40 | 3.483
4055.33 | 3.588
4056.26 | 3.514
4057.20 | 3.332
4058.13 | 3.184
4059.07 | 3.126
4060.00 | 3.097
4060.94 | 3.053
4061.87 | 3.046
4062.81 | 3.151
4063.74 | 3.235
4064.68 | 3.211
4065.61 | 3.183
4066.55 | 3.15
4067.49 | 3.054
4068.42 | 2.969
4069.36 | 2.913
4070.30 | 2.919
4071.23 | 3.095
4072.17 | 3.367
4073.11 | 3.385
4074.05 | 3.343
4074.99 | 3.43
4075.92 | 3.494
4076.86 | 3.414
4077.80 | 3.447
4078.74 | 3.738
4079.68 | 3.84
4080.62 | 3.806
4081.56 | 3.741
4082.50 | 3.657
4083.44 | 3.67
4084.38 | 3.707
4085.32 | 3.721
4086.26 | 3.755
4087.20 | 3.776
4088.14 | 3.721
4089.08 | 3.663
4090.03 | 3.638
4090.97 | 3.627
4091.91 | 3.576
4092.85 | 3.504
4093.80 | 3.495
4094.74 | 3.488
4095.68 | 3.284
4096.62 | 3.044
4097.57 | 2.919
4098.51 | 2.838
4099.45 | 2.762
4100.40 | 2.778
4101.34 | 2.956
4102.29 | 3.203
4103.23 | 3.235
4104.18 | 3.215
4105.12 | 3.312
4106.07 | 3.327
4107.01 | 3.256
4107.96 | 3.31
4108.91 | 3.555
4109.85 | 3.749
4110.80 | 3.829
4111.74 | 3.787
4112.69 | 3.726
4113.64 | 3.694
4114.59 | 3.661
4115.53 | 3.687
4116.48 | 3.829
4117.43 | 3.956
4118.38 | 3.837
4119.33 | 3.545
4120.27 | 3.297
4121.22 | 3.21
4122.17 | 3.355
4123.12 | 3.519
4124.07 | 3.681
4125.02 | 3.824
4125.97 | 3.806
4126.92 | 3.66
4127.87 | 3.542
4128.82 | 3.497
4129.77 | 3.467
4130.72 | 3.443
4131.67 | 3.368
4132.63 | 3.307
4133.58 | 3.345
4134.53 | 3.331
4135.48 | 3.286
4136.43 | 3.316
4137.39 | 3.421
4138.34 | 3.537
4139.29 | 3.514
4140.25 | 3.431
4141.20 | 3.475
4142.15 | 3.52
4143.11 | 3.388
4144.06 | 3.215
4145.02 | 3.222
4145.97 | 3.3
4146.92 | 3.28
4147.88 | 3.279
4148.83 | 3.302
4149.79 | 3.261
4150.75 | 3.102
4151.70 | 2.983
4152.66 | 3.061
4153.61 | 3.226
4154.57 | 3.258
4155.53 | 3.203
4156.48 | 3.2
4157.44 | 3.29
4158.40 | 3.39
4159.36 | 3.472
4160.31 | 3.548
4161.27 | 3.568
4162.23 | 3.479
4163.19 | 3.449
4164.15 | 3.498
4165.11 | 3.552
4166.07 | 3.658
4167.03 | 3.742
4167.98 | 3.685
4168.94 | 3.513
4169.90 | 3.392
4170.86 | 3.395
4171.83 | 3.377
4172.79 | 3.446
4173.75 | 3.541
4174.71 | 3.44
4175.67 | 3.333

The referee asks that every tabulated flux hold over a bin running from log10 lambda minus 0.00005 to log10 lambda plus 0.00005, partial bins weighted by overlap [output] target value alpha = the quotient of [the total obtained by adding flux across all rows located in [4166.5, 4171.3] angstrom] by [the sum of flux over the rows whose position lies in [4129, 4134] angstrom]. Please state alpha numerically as 1.05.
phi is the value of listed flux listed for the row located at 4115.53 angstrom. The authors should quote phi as 3.687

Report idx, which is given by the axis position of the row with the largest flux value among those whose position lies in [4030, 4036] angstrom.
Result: 4034.84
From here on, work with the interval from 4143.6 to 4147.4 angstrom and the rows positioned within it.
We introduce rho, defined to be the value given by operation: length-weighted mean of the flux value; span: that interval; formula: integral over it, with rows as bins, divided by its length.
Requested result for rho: 3.26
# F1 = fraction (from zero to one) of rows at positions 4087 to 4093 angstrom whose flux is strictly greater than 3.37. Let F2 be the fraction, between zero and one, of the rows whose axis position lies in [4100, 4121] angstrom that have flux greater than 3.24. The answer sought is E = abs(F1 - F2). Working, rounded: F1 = 1.00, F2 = 0.77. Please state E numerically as 0.23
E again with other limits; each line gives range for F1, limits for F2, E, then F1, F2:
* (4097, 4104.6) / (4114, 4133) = 0.95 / 0.00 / 0.95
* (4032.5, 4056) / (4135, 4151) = 0.34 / 0.48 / 0.82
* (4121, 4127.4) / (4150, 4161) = 0.26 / 0.71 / 0.45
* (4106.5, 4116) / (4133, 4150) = 0.09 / 0.80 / 0.89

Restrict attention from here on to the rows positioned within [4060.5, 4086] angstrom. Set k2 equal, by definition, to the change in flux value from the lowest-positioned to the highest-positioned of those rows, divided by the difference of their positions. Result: 0.027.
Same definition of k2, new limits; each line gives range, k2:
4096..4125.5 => 0.027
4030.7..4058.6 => -0.005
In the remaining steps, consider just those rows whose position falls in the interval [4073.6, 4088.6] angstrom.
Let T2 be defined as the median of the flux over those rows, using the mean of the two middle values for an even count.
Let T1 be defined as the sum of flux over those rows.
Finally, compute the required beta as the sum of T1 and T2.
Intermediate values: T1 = 58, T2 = 3.7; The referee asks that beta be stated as 62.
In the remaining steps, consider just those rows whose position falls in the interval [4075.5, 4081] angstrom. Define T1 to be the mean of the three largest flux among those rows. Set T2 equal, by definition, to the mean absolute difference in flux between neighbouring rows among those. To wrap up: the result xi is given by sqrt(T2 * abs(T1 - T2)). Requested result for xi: 0.63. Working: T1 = 3.79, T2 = 0.11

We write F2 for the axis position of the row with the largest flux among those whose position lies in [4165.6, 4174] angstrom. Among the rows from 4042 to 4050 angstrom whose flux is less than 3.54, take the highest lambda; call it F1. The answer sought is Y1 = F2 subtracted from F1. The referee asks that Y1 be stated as -117.3 angstrom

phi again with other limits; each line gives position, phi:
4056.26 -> 3.514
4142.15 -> 3.52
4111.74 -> 3.787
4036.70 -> 3.52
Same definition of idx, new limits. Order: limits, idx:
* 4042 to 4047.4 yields 4045.07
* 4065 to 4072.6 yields 4072.17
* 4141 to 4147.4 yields 4142.15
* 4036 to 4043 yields 4038.56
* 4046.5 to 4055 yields 4054.40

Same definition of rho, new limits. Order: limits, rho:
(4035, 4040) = 3.55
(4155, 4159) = 3.27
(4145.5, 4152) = 3.22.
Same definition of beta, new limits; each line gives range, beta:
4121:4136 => 59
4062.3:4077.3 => 55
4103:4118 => 61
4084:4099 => 59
